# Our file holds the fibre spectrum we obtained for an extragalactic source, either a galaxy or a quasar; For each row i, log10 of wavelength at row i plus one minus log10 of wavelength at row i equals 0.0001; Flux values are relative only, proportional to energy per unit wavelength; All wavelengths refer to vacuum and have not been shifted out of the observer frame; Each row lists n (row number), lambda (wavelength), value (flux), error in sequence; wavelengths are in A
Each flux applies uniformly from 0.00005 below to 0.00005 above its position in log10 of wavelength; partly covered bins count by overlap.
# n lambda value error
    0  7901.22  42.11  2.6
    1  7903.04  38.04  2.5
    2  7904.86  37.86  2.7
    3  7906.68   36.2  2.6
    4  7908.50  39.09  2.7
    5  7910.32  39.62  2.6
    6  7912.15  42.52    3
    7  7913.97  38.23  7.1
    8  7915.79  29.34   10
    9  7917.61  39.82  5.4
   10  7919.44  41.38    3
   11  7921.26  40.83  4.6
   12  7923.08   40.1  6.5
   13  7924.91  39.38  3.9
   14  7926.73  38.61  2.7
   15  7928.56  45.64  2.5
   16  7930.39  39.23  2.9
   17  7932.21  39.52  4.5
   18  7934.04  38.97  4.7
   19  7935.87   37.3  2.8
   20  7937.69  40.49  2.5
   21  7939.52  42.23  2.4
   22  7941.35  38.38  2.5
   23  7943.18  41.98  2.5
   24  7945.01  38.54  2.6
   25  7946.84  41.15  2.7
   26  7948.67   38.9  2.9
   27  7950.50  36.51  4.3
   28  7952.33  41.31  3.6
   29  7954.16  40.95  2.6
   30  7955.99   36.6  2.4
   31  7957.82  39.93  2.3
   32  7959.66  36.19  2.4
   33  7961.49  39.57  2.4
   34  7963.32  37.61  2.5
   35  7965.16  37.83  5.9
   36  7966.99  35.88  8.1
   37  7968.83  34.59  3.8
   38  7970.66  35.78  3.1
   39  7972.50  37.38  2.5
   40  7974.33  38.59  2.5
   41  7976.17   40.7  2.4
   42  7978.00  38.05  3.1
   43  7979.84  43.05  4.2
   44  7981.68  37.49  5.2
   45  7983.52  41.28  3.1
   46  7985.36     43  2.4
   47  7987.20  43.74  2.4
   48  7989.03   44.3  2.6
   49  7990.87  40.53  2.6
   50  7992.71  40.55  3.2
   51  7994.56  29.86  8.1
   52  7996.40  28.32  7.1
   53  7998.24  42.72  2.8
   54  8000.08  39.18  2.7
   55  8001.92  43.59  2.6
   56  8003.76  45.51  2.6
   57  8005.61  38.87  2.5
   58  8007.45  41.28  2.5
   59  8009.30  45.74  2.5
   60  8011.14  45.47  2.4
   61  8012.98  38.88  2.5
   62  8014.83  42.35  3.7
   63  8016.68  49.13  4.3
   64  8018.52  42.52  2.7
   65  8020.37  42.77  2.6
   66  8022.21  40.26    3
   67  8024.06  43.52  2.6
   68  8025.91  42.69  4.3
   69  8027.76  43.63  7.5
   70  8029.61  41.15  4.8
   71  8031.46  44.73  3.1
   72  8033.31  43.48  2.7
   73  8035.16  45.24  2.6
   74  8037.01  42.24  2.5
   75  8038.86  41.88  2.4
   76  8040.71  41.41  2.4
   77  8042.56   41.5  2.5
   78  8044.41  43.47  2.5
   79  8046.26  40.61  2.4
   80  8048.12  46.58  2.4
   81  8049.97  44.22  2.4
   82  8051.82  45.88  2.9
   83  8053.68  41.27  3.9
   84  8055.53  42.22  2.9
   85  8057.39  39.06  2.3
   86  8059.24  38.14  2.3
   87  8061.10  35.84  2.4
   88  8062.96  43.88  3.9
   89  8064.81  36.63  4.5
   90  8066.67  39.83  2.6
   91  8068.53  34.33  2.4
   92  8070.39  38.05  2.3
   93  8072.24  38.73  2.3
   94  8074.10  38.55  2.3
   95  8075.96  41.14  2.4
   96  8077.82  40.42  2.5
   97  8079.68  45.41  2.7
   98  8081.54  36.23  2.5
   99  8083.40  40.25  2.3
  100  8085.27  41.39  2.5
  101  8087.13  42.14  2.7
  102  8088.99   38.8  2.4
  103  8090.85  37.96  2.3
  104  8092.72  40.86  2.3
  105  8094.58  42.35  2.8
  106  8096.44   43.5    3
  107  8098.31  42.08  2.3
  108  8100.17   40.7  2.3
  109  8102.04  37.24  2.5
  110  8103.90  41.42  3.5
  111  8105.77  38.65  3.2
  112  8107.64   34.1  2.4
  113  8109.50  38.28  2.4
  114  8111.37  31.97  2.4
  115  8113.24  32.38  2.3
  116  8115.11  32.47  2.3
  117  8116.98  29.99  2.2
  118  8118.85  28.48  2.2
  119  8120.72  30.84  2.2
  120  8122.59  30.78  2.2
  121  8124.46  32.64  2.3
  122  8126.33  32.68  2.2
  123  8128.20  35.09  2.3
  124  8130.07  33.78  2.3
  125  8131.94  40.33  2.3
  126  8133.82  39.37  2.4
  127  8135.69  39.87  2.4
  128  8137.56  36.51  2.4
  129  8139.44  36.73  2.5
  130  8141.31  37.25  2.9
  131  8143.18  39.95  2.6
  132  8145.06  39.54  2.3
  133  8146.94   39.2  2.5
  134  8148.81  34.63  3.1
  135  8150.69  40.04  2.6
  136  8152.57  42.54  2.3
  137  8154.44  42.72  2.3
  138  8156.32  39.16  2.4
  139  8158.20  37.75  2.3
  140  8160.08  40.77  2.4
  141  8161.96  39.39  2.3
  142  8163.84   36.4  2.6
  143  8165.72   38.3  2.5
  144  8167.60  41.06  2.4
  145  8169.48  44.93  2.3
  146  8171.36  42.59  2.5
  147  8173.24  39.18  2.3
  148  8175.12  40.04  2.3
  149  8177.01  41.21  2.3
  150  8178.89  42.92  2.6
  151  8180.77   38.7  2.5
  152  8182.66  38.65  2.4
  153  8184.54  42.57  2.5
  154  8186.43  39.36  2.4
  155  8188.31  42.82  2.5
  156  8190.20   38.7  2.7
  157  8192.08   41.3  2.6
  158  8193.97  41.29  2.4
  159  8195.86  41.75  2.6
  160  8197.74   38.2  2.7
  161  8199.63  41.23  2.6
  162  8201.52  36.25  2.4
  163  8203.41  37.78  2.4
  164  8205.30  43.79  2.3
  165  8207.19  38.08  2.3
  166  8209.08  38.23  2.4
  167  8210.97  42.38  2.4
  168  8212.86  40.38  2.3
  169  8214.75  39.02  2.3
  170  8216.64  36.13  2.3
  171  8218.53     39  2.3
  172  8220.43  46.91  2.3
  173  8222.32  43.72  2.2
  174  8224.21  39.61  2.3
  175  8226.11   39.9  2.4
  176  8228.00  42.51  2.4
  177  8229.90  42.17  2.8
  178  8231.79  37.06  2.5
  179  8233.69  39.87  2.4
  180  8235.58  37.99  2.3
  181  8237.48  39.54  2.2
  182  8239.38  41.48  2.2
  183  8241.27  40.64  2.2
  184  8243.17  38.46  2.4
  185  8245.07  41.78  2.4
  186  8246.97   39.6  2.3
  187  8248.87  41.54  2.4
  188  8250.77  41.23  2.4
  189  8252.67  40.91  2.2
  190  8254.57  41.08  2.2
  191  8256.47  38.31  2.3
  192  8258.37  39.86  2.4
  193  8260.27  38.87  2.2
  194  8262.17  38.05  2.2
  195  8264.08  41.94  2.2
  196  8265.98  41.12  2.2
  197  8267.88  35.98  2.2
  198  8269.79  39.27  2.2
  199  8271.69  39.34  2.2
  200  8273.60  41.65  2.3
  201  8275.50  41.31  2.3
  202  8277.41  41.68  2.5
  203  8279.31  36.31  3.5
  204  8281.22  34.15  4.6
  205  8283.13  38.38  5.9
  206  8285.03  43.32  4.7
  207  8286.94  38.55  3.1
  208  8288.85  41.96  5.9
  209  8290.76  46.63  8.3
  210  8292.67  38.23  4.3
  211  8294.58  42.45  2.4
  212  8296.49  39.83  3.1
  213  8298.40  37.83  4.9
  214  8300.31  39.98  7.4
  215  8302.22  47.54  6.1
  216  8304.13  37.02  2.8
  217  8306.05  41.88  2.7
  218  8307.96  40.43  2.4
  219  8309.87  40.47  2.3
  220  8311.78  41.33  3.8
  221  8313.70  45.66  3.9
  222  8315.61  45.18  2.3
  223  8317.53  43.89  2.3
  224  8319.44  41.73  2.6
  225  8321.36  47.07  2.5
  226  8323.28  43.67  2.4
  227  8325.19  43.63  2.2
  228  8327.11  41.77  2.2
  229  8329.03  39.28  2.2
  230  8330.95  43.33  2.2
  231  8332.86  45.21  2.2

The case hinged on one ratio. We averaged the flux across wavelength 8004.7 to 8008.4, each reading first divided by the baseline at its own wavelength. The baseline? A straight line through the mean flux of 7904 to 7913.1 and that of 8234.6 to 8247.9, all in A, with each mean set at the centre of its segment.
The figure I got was 1.02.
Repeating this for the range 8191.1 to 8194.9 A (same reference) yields 1.04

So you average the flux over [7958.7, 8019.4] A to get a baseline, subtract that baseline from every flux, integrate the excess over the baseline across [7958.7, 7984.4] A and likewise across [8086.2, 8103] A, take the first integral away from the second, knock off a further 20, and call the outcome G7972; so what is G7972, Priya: 38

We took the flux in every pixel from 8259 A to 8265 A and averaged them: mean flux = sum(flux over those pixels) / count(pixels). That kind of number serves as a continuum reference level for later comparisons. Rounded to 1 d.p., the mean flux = 39.6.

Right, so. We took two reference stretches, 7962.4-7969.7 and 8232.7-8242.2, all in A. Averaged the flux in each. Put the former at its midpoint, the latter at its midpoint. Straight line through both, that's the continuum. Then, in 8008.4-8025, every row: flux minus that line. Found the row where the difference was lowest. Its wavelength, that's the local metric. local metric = 8012.98 A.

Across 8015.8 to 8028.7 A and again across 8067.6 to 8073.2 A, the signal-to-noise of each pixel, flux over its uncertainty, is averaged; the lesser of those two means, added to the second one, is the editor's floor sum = 29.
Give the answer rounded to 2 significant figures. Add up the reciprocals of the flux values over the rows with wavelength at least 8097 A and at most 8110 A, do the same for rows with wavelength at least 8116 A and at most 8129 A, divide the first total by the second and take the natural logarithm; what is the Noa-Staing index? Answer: -0.21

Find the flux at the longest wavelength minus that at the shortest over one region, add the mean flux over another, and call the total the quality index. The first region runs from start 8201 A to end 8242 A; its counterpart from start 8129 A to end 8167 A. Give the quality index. 43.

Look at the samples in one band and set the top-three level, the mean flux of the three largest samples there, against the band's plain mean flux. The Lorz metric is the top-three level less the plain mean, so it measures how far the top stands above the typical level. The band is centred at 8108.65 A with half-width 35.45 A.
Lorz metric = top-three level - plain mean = 6.3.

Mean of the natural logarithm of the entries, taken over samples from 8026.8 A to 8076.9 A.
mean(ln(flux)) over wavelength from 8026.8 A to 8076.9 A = 3.72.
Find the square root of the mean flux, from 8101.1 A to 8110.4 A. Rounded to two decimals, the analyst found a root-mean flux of 6.16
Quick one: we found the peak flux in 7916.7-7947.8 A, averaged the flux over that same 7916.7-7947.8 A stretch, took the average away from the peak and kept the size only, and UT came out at 5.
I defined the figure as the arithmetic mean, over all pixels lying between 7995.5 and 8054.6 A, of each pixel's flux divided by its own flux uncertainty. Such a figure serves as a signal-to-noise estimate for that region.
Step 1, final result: 15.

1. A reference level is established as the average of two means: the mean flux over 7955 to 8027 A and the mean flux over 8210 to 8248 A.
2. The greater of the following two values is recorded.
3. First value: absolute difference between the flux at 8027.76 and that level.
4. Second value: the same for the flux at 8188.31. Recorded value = 3.4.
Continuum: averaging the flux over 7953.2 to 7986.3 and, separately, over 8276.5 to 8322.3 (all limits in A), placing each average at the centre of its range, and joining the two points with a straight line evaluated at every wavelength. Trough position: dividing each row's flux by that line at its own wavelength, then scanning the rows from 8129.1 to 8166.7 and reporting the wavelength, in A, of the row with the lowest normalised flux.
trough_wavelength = 8130.07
